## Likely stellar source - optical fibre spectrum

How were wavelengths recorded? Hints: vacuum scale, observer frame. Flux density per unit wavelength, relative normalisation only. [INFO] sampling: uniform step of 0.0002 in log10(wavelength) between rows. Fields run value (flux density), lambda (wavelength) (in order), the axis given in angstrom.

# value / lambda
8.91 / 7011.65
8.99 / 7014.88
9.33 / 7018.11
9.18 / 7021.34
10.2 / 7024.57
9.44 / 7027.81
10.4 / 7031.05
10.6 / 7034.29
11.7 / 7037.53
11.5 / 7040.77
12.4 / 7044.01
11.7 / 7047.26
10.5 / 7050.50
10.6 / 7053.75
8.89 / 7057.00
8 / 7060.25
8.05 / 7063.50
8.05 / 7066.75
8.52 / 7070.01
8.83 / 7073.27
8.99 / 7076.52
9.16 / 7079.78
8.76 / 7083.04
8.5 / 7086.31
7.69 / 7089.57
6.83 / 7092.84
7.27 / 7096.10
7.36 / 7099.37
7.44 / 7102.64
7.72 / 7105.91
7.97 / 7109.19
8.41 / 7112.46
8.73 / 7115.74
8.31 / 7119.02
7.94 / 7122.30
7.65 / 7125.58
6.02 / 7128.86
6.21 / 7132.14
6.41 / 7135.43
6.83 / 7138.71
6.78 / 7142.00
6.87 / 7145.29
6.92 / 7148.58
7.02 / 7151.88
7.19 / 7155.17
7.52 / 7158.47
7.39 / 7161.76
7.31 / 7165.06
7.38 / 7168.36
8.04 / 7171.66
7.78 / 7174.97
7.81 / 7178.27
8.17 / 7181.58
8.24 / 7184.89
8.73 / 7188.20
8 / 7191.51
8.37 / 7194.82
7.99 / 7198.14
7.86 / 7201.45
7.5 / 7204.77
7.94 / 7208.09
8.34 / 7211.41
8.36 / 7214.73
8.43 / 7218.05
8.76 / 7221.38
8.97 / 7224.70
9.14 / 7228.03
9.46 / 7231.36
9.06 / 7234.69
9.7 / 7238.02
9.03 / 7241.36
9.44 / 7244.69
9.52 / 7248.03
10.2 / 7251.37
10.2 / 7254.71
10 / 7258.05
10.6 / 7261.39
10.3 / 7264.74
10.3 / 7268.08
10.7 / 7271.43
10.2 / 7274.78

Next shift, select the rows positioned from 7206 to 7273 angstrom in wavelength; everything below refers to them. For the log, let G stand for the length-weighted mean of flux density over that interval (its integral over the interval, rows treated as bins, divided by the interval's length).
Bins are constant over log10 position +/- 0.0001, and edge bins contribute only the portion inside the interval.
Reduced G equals 9.4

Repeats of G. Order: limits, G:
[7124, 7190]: 7.3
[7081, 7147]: 7.5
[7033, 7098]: 9.3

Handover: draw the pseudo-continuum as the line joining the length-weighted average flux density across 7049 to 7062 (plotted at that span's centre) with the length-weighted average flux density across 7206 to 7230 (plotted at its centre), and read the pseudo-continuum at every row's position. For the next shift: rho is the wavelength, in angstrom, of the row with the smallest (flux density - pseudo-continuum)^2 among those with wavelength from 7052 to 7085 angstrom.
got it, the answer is 7079.78 angstrom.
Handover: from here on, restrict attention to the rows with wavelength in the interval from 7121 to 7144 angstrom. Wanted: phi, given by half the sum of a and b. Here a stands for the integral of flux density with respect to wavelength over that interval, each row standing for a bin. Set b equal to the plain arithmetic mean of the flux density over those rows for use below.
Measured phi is 82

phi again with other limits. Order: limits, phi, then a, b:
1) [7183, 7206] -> 97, 187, 8.1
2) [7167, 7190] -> 96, 185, 8.0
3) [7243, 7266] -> 120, 231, 10.0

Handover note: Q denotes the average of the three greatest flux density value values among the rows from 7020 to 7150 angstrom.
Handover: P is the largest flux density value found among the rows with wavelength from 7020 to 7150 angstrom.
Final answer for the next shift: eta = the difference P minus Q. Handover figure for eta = 0.47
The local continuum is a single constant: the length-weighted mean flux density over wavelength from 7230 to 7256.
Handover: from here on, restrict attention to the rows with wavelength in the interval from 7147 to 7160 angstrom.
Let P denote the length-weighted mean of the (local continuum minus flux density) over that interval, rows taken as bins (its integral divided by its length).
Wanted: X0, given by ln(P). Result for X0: 0.9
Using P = 2.4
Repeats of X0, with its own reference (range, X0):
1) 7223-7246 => -1.2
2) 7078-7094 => 0.3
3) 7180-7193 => 0.2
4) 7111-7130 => 0.5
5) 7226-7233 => -1.3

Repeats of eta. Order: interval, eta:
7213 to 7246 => 0.17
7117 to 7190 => 0.30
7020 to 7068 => 0.47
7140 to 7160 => 0.28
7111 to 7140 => 0.25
